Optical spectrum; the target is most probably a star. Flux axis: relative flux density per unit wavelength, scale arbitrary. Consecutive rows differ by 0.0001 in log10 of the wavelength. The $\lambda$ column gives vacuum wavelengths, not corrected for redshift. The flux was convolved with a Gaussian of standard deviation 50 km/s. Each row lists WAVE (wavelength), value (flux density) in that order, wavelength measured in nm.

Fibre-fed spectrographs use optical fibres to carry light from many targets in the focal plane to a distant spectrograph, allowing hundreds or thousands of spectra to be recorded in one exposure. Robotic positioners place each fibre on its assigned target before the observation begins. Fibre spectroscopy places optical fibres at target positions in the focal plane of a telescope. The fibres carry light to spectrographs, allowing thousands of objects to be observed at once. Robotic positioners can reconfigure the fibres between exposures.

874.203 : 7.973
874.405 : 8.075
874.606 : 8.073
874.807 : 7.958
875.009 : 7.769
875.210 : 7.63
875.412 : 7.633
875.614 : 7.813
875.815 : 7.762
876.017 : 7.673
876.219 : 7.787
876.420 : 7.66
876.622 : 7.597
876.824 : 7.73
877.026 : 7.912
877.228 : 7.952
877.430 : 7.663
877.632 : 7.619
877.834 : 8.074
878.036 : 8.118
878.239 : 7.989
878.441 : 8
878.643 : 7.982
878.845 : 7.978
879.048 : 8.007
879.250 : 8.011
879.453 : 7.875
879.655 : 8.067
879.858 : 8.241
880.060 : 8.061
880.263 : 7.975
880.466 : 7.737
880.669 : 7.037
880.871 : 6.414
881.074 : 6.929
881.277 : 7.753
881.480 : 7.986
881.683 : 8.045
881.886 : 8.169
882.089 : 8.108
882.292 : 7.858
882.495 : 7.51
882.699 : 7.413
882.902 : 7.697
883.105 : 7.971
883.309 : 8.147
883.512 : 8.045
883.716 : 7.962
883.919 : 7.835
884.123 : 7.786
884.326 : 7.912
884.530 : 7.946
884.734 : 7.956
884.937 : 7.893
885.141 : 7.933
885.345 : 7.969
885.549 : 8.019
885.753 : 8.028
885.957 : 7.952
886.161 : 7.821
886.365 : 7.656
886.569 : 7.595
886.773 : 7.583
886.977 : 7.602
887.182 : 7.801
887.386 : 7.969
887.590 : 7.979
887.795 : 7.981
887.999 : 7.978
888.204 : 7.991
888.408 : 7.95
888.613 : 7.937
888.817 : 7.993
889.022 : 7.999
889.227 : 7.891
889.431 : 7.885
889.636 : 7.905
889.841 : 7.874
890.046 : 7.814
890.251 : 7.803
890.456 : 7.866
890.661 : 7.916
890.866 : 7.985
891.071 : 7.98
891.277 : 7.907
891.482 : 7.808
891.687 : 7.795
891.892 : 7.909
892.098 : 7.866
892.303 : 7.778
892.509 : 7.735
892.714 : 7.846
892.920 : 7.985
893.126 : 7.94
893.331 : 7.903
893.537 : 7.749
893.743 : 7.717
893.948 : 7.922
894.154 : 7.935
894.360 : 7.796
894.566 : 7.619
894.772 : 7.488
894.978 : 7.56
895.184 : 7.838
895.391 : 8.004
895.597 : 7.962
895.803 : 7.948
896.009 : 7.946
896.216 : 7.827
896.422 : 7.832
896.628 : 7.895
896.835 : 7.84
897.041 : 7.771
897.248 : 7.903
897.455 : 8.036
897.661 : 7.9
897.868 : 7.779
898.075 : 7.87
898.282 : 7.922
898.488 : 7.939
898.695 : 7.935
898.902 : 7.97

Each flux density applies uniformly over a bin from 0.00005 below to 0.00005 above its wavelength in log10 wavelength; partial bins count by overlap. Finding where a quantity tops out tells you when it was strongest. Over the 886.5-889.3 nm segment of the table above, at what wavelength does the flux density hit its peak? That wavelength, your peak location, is 889.022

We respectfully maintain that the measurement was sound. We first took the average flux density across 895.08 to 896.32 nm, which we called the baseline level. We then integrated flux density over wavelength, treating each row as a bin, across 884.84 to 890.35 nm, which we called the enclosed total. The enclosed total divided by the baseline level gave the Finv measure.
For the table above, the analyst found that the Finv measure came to 5.5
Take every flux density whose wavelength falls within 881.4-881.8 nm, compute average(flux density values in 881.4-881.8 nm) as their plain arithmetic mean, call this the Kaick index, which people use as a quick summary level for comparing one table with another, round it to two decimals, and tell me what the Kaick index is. 8.02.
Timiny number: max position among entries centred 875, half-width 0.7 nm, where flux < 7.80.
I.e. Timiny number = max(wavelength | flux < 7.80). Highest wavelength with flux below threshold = 875.412 nm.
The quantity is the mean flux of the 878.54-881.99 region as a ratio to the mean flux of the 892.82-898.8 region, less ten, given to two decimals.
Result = -9.01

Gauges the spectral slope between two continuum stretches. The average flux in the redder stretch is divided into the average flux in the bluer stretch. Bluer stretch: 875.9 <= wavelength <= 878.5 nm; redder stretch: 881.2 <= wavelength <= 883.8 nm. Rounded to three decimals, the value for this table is 0.991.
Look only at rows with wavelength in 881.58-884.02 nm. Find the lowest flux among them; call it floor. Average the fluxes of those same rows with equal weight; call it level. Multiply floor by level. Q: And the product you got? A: 59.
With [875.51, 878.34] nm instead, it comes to 59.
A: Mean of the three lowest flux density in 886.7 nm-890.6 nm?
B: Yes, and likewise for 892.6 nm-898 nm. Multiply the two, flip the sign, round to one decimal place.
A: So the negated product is -57.9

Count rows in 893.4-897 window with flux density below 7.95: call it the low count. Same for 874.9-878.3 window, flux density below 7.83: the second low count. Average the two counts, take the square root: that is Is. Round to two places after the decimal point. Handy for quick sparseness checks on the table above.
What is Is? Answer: 3.67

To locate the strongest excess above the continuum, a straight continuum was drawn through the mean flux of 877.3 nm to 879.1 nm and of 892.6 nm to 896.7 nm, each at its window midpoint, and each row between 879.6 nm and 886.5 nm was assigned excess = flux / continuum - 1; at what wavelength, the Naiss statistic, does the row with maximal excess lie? 879.858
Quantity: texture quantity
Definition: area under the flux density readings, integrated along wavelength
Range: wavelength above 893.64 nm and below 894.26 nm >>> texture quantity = 4.9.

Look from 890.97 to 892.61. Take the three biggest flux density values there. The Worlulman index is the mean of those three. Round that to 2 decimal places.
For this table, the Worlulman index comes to 7.93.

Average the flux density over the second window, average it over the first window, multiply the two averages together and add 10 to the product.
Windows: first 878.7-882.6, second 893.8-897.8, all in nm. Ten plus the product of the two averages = 71.0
